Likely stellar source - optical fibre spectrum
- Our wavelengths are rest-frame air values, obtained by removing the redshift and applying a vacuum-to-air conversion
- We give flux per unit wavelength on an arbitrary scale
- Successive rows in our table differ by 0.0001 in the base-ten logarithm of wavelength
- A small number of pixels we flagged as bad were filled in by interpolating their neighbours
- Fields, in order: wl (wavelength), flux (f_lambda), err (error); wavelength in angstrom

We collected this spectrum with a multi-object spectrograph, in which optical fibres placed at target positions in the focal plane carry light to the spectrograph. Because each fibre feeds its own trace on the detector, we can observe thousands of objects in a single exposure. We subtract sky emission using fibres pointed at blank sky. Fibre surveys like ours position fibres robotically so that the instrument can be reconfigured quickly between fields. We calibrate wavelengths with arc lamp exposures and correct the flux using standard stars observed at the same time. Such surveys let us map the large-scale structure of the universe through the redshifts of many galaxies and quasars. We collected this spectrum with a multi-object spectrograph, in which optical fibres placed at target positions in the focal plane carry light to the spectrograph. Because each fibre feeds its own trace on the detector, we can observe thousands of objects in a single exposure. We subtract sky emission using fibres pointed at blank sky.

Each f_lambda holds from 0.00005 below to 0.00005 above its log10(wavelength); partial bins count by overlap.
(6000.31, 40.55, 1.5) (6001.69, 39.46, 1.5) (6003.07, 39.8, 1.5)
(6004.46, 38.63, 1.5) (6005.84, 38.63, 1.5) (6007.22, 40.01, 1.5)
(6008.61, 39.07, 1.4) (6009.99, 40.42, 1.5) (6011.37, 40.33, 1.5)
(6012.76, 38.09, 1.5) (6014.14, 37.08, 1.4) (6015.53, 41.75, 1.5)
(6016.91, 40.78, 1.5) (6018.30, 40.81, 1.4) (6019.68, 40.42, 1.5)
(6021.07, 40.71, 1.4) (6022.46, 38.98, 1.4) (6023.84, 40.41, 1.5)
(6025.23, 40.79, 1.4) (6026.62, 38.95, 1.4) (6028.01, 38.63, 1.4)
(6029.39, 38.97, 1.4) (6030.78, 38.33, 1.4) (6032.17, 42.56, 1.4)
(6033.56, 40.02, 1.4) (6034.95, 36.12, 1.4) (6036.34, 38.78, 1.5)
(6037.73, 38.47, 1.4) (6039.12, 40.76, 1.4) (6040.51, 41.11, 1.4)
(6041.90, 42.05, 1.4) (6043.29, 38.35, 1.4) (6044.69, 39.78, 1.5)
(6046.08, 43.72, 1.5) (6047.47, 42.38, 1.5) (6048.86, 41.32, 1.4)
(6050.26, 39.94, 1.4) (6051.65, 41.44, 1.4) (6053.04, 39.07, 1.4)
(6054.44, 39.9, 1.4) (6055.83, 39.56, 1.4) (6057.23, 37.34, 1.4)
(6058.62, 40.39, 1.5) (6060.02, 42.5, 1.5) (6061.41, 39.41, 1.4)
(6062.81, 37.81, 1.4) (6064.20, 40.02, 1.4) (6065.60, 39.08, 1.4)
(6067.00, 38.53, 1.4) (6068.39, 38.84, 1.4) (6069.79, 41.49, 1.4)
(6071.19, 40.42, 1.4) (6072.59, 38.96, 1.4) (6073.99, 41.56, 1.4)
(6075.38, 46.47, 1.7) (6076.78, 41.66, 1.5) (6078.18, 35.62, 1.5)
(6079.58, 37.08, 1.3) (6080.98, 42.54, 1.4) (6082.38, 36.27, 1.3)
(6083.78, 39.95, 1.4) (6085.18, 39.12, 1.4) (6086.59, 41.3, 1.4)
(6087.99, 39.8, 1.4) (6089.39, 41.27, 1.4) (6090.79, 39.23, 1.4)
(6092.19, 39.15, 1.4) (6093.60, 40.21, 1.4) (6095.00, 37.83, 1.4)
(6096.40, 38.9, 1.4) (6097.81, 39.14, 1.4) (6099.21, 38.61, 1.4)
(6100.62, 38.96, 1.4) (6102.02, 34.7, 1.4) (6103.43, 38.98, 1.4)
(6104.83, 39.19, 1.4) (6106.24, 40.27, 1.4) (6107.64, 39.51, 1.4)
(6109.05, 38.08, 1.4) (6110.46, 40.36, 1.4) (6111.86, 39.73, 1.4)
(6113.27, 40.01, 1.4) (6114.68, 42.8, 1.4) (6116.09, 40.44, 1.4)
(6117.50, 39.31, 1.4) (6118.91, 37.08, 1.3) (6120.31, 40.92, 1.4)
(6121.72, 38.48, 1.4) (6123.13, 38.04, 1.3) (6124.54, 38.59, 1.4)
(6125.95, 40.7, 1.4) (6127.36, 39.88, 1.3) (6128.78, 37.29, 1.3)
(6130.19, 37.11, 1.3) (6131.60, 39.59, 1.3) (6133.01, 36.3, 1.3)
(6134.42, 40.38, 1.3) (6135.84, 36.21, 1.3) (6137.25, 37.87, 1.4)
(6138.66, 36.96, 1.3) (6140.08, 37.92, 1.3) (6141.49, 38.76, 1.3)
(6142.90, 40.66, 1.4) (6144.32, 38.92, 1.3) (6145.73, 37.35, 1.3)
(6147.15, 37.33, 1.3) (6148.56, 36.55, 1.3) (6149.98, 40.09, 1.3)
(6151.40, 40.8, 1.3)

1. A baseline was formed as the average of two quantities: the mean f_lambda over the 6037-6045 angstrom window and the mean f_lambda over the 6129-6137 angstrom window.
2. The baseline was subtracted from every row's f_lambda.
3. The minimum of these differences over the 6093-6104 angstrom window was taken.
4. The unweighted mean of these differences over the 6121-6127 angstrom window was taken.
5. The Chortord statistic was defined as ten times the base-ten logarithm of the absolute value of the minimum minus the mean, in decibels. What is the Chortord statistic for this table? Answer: 6.3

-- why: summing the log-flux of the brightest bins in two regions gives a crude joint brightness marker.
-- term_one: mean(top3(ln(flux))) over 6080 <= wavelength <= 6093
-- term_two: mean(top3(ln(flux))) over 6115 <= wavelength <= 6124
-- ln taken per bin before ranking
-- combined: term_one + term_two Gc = 7.42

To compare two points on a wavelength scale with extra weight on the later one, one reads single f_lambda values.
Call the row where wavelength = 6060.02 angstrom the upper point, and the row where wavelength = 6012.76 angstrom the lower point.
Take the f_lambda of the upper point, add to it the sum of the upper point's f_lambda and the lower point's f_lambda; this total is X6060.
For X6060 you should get 123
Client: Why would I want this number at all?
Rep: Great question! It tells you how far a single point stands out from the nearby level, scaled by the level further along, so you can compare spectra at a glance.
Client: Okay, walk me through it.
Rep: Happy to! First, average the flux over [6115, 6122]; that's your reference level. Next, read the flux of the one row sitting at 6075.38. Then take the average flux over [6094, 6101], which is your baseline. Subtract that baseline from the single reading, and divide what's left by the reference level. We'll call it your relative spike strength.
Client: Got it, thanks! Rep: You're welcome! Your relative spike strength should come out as 0.20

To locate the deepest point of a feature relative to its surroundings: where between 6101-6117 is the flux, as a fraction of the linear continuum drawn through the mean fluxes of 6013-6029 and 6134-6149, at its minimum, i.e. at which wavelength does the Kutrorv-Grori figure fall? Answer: 6102.02 angstrom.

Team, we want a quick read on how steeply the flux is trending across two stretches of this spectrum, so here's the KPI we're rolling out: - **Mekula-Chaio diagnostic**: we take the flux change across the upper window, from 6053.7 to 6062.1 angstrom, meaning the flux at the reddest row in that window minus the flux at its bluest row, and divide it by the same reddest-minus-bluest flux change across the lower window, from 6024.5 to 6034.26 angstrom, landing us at 0.64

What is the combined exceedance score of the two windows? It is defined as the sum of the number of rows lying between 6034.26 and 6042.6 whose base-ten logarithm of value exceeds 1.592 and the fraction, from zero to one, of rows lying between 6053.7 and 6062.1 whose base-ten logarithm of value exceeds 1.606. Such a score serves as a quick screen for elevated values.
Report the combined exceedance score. 3.3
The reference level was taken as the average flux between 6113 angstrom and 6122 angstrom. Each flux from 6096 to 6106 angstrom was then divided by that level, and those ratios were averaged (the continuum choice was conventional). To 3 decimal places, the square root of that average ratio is 0.981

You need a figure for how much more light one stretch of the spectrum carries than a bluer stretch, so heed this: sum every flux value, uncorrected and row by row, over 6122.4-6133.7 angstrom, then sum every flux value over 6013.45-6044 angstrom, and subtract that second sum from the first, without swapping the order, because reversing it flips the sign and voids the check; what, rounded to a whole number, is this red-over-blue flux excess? -567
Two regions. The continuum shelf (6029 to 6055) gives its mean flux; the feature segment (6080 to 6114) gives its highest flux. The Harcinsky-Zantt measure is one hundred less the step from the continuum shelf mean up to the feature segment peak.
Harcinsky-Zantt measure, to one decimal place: 97.6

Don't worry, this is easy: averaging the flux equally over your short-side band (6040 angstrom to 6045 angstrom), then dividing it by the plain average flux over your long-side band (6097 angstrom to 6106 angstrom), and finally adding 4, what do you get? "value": 5.05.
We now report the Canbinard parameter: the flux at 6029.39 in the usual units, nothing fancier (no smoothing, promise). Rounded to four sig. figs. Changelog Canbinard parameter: 38.97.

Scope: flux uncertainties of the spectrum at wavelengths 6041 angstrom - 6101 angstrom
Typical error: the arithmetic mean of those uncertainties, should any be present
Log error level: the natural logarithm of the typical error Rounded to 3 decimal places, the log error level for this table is 0.350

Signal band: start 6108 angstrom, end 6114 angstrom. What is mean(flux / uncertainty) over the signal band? 28.2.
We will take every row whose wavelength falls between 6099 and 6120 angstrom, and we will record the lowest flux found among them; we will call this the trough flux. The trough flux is 34.7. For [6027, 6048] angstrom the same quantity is 36.12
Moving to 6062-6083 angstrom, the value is 35.62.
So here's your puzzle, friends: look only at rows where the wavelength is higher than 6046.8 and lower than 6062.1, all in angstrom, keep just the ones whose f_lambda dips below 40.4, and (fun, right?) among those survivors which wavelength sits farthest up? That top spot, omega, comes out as 6061.41 angstrom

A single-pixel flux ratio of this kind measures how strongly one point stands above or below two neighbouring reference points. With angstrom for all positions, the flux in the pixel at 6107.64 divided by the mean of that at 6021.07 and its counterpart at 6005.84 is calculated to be 1.00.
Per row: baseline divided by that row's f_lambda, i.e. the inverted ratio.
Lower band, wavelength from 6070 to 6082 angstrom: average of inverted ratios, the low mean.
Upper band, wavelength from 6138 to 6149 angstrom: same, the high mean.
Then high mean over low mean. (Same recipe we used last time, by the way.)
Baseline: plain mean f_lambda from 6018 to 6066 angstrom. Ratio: 1.06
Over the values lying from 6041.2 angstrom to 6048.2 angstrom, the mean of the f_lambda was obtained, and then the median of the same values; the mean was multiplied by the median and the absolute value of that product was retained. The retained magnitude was 1735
